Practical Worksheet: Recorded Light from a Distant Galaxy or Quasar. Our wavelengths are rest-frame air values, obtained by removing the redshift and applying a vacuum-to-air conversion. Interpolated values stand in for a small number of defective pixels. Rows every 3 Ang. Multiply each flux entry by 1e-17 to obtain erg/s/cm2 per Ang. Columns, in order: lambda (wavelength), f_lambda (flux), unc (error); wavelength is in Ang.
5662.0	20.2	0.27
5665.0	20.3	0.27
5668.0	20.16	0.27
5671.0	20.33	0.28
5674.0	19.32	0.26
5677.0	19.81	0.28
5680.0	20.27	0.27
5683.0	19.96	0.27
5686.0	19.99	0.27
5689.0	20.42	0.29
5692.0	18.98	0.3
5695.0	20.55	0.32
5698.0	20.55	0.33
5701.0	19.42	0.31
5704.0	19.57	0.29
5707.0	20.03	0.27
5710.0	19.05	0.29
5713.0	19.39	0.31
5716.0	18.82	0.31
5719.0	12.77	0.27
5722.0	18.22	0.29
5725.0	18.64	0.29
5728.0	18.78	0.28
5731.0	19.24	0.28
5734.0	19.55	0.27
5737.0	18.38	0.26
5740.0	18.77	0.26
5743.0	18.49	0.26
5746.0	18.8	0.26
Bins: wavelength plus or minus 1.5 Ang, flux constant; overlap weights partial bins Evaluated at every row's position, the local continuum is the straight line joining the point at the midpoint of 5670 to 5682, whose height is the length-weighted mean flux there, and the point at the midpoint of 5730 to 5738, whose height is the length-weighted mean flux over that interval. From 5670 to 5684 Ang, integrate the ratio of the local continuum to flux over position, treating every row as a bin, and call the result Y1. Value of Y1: 14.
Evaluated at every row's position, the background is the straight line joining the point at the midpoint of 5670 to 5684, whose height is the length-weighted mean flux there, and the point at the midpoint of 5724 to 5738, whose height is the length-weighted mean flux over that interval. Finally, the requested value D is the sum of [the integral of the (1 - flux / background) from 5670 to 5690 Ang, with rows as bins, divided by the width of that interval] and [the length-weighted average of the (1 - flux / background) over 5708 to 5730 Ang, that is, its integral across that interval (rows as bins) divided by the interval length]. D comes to 0.053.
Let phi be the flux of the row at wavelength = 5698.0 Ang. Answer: 20.55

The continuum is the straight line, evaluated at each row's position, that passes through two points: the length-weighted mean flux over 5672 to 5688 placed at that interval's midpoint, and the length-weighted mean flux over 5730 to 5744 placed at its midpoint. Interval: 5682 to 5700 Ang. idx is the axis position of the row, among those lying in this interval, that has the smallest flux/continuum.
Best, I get 5692.0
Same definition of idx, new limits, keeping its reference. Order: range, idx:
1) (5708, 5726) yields 5719.0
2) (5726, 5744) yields 5737.0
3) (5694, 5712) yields 5710.0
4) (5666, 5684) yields 5674.0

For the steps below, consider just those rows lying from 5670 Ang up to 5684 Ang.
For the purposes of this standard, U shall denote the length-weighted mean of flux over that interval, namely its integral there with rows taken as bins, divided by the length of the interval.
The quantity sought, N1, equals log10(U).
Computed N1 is 1.30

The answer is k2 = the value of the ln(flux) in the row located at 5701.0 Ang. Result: 2.97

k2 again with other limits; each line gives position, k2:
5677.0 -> 2.99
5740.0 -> 2.93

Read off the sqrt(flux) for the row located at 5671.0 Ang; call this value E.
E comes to 4.51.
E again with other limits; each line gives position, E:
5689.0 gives 4.52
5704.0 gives 4.42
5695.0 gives 4.53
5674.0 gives 4.40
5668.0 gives 4.49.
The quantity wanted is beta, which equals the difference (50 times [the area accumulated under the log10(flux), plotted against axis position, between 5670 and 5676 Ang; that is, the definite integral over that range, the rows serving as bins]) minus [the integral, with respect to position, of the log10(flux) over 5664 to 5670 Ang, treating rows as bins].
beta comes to 381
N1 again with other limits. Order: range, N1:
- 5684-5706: 1.30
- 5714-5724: 1.23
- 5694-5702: 1.31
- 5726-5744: 1.28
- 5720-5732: 1.27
